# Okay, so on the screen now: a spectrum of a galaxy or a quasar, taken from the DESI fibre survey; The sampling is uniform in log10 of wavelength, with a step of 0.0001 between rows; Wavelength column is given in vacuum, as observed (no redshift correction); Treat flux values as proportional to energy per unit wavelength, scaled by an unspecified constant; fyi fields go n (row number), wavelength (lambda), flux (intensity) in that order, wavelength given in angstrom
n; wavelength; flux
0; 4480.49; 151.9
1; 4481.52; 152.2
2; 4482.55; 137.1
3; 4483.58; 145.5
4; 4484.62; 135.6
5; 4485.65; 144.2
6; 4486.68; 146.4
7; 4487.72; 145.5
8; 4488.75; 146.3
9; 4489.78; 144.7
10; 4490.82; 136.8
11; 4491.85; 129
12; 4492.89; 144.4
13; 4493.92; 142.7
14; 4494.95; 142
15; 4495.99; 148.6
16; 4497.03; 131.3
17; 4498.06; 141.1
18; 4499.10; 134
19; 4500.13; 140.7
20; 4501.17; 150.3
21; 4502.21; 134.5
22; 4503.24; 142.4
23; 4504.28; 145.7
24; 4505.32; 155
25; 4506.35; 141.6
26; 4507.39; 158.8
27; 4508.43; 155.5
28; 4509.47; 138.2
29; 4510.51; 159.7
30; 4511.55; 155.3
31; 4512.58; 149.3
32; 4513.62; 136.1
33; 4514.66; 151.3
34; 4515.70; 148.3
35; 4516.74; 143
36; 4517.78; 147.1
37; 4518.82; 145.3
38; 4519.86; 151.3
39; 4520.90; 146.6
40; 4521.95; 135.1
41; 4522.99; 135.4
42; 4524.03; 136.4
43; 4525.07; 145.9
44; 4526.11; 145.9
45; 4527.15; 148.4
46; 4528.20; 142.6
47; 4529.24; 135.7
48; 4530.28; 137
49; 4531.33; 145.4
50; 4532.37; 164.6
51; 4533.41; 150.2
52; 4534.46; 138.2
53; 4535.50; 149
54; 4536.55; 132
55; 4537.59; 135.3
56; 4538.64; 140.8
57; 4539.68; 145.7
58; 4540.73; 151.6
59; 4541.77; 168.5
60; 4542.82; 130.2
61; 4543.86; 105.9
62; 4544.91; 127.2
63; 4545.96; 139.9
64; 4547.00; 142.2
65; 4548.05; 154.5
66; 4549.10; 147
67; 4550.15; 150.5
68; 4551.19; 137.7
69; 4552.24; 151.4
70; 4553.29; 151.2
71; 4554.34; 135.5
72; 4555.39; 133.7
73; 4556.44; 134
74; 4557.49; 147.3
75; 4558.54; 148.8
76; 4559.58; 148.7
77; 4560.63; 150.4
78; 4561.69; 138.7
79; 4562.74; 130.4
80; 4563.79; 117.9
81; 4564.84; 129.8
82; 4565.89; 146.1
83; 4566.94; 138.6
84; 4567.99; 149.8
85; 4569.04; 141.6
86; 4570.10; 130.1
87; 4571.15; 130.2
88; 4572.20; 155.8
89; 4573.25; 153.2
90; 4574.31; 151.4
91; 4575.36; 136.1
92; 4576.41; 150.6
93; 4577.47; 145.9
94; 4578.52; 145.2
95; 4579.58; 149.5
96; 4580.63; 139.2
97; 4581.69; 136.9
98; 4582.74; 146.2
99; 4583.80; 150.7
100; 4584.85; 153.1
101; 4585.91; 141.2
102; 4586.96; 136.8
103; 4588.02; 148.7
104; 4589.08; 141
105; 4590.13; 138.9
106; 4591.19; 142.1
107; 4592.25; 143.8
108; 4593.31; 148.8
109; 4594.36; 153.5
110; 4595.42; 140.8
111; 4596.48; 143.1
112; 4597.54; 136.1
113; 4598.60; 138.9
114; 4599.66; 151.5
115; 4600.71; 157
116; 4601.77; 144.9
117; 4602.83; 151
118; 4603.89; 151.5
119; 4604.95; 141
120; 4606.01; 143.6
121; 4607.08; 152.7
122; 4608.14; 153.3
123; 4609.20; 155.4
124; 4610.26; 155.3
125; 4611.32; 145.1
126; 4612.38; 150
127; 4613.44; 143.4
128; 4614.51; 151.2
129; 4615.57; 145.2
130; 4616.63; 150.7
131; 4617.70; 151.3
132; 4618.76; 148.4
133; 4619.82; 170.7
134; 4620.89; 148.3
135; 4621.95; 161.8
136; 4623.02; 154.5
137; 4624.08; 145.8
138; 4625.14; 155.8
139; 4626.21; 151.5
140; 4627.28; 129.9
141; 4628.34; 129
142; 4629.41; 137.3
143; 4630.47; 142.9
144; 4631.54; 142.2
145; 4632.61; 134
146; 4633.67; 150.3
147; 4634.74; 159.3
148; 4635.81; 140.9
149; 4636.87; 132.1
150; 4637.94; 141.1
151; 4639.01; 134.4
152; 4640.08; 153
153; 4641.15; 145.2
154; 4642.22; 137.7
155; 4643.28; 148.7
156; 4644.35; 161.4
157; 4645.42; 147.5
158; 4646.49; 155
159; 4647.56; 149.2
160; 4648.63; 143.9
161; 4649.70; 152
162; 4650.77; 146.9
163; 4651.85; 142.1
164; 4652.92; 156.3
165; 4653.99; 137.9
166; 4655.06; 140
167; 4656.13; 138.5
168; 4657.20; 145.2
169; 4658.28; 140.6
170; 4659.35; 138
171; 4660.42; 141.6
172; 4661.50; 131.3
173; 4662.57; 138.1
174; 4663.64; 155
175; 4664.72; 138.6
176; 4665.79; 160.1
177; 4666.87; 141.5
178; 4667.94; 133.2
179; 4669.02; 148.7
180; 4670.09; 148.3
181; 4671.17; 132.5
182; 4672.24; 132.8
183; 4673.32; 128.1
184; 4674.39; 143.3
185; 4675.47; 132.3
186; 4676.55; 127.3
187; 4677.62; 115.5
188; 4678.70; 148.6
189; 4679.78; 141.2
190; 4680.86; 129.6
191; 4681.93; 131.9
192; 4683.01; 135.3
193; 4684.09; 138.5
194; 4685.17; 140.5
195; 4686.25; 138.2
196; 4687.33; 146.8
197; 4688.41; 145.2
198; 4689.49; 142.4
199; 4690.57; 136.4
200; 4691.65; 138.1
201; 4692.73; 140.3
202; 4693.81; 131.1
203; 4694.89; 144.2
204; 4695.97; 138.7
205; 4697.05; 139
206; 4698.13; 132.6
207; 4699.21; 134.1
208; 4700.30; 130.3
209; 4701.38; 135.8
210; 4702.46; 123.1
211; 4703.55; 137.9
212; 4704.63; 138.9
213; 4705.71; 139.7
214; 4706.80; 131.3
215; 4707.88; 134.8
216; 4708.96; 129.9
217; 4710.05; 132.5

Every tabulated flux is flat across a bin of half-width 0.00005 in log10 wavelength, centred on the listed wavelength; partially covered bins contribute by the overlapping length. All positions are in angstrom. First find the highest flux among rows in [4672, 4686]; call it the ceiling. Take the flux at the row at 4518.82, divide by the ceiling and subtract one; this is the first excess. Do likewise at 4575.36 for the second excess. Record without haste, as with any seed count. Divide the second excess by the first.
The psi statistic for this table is 4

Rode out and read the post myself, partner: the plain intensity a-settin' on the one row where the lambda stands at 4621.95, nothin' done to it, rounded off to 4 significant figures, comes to 161.8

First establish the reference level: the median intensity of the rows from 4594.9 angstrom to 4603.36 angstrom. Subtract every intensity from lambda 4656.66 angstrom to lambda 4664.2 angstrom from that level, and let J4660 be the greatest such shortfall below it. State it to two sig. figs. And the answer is 13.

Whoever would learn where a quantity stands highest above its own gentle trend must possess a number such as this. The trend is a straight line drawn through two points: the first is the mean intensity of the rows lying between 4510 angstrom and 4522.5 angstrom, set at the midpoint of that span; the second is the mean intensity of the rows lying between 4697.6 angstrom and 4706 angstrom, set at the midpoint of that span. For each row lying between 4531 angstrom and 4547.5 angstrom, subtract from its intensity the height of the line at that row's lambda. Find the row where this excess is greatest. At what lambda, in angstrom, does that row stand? 4541.77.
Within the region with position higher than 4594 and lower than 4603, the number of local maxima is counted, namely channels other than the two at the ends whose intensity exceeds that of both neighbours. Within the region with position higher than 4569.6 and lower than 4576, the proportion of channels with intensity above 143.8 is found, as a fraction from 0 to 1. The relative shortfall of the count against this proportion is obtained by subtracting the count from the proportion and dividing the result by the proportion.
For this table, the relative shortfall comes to -3.0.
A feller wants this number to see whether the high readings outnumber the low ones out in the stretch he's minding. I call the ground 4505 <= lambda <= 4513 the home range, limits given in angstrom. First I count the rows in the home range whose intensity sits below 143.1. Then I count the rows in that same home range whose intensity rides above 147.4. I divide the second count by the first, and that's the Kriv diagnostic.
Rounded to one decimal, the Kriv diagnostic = 3.0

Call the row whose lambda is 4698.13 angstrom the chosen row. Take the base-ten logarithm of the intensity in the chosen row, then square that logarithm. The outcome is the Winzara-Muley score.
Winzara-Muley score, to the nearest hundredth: 4.51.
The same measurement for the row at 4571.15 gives 4.47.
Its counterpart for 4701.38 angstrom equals 4.55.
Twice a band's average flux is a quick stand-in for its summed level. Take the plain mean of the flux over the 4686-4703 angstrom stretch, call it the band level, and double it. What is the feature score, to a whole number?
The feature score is 275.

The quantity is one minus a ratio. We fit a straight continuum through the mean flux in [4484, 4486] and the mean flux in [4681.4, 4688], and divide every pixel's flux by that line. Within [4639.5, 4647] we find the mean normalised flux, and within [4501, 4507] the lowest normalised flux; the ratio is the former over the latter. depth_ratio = -0.12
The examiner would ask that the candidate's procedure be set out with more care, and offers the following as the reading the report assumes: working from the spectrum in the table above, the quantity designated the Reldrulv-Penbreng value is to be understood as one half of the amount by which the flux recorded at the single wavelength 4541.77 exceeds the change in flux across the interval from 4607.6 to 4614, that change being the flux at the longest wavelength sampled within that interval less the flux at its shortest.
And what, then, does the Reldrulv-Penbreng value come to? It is 89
